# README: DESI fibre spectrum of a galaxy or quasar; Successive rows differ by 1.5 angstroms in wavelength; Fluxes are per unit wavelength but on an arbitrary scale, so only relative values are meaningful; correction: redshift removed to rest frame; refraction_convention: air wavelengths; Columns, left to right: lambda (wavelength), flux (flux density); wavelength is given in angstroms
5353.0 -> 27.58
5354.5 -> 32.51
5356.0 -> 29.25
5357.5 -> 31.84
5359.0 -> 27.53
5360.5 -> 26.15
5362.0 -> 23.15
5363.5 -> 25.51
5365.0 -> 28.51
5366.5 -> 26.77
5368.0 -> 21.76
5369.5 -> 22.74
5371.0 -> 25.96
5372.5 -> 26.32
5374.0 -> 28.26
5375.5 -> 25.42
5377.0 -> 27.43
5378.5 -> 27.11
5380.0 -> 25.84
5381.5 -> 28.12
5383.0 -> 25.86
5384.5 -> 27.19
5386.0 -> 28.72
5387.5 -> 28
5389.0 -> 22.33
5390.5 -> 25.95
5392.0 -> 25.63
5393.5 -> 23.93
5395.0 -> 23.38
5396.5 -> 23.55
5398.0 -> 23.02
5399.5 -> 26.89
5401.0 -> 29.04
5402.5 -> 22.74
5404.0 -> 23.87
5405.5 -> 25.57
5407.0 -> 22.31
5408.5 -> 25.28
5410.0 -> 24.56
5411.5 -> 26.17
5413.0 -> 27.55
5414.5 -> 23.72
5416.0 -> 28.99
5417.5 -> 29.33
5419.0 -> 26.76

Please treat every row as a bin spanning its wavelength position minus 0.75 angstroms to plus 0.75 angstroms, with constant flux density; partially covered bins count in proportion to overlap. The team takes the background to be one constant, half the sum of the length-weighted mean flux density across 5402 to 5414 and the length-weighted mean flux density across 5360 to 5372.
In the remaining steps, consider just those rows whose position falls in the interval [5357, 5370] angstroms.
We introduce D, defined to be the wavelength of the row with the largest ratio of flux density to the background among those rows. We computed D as 5357.5 angstroms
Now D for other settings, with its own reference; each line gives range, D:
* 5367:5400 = 5386.0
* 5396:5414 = 5401.0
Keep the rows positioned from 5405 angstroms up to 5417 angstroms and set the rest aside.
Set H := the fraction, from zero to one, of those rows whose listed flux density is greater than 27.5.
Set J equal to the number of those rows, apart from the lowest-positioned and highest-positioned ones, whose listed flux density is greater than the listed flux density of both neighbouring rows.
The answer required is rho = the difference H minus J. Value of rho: -1.75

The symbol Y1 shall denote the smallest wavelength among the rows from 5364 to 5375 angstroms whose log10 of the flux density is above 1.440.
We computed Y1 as 5365.0 angstroms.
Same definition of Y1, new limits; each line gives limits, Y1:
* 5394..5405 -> 5401.0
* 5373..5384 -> 5374.0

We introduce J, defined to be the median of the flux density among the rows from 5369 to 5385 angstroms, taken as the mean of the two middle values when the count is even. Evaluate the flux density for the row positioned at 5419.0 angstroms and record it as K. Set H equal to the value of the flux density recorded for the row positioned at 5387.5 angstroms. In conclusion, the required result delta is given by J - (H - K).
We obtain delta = 25.1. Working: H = 28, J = 26.3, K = 26.76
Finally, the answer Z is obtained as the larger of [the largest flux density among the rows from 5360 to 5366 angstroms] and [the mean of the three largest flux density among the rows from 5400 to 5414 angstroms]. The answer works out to 28.5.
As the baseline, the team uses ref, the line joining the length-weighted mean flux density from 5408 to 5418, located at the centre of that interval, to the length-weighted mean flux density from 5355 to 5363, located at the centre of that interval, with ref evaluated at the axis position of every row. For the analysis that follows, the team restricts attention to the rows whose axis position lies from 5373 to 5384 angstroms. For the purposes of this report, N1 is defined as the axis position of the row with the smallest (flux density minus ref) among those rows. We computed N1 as 5375.5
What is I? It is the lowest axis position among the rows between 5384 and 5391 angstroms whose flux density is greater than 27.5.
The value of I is 5386.0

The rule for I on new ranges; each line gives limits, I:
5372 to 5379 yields 5374.0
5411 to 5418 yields 5413.0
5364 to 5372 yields 5365.0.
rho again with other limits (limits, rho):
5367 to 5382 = -1.80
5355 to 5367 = -1.50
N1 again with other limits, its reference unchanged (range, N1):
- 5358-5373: 5368.0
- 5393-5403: 5402.5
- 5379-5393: 5389.0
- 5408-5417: 5414.5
